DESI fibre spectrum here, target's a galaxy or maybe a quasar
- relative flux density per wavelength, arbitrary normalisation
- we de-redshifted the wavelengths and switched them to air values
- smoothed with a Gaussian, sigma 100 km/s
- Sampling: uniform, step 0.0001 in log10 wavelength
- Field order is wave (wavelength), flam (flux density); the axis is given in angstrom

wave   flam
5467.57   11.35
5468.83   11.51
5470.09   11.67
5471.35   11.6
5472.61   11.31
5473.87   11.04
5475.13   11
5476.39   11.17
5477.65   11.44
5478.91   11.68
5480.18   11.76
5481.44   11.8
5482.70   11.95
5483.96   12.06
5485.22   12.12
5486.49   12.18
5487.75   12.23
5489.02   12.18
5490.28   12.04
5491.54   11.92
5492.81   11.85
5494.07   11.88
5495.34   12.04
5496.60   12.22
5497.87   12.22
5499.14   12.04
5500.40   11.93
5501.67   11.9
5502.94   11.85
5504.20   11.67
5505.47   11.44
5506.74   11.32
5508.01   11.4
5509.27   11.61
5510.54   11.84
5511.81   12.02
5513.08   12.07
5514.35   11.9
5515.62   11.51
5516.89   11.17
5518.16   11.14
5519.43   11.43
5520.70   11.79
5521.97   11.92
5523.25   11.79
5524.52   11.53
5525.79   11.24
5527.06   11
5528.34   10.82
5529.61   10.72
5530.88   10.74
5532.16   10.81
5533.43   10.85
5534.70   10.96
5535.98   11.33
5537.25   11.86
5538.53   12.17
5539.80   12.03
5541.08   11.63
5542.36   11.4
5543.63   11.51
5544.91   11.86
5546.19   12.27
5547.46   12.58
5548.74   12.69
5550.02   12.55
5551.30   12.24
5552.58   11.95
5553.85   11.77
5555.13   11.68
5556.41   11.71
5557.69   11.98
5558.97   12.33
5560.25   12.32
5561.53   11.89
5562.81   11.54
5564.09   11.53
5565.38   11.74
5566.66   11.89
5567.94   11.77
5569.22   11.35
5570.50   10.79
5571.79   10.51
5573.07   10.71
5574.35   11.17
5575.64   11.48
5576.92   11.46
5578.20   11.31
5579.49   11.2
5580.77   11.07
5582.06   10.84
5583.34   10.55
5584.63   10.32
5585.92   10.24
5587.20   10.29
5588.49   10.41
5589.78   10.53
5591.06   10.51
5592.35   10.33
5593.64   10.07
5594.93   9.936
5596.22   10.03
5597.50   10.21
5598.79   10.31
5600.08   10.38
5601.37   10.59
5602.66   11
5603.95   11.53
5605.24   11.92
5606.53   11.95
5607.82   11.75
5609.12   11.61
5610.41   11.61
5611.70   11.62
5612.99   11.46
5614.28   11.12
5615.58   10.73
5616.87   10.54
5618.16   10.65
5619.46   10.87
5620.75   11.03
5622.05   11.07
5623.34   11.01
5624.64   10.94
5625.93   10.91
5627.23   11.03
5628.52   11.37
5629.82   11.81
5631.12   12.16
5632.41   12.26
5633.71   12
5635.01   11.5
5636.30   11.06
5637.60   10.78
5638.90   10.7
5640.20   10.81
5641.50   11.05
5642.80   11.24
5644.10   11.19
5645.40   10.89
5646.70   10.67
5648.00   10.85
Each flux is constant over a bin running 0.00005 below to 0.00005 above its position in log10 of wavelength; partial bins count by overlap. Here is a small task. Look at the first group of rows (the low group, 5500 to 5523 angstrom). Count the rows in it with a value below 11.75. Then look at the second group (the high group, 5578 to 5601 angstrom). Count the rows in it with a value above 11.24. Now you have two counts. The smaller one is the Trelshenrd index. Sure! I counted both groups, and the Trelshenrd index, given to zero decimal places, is 1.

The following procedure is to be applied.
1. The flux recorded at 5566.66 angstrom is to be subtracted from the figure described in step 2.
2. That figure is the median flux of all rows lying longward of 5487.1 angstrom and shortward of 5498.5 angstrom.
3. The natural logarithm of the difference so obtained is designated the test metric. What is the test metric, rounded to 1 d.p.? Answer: -1.9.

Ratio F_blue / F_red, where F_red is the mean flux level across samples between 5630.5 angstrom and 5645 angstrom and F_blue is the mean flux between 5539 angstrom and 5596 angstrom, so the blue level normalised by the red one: 1.00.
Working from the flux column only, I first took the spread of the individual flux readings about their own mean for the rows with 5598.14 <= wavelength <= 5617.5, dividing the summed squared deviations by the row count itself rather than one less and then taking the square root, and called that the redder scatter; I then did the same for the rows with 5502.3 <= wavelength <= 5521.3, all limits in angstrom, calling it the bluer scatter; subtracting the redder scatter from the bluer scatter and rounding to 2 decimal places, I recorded -0.27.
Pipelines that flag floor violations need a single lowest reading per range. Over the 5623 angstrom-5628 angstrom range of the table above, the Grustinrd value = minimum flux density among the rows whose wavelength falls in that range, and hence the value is 10.91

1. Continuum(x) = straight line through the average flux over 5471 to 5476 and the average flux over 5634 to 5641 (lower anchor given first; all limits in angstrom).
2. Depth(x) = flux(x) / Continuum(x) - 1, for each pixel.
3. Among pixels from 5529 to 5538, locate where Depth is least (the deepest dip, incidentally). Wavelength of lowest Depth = 5529.61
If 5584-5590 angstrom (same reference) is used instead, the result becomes 5585.92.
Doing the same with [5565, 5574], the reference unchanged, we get 5571.79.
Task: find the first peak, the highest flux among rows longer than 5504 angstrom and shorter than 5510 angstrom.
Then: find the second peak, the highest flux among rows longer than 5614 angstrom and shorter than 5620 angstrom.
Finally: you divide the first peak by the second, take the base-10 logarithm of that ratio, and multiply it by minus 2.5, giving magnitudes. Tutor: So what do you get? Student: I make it -0.052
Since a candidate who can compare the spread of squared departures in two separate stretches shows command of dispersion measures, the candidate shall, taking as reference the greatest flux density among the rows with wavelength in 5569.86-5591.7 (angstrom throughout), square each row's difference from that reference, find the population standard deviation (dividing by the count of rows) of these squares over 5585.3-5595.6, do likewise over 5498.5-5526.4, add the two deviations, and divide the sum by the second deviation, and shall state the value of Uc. 5.6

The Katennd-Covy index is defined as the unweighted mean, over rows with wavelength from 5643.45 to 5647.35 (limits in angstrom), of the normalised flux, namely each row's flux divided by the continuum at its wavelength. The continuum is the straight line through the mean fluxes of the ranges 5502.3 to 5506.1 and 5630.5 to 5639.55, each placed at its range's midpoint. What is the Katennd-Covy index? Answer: 0.95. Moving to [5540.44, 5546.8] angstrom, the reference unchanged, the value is 1.01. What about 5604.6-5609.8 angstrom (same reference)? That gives 1.02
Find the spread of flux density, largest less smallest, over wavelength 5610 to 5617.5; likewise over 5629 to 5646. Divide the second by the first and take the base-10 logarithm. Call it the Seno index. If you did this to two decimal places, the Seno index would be 0.16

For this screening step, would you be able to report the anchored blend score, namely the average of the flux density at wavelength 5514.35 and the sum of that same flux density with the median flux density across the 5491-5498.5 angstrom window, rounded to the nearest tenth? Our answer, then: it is 17.9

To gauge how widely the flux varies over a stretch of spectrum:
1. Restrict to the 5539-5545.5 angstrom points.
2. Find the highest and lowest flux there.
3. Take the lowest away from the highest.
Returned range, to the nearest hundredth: 0.63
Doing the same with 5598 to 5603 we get 0.69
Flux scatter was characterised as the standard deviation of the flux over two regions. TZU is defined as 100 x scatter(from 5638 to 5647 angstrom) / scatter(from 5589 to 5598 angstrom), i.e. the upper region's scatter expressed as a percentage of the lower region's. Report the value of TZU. 97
